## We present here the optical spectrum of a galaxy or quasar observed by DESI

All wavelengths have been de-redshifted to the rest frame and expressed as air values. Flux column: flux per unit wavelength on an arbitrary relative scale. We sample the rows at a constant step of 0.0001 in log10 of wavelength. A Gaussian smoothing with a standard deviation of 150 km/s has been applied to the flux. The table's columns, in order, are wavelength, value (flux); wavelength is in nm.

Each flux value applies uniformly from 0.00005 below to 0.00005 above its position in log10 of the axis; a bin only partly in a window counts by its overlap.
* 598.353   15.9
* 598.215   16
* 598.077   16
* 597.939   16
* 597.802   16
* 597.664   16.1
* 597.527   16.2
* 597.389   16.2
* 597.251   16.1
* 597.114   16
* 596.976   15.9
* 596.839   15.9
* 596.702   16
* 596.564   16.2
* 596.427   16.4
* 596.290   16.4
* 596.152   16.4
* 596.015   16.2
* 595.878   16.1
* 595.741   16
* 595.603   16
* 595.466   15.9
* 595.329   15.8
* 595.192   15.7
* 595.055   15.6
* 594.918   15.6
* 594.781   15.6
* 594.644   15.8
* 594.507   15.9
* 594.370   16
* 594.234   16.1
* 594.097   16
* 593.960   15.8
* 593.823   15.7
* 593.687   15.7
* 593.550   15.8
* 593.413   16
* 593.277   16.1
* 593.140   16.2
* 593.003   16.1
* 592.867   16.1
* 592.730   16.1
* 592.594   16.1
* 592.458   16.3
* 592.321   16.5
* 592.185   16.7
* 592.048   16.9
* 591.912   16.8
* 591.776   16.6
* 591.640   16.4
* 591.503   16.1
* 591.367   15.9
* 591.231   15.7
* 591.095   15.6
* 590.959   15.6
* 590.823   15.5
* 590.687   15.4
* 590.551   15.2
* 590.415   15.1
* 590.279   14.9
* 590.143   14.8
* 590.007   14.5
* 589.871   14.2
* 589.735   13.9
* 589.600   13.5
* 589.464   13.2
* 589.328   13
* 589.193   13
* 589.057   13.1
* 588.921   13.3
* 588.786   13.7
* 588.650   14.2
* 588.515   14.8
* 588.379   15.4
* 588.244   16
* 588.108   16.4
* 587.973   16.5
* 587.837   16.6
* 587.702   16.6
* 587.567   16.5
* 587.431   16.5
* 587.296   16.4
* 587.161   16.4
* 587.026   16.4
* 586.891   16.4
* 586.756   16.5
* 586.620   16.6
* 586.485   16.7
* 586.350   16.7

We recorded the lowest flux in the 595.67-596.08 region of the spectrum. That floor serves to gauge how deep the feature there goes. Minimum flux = 16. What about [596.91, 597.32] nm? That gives 15.9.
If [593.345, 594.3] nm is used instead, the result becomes 15.7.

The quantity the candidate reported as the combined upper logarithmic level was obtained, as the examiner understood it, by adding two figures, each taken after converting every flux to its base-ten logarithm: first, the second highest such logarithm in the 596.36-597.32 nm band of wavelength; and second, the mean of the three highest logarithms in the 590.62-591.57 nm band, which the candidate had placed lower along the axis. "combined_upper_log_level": 2.41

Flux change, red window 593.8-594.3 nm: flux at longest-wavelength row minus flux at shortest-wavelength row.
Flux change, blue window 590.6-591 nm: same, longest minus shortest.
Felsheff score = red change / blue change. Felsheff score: 2.0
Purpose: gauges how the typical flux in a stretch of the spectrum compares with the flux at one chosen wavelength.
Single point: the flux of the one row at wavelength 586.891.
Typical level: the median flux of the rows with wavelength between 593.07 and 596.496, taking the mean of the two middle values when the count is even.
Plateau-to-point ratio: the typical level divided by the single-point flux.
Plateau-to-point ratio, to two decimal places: 0.98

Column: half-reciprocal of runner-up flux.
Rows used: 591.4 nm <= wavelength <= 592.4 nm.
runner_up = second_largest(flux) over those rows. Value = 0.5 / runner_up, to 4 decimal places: 0.0298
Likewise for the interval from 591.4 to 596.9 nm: 0.0298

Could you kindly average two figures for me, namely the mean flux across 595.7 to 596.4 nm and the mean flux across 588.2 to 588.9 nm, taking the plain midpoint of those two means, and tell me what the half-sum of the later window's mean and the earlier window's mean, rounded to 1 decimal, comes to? 15.5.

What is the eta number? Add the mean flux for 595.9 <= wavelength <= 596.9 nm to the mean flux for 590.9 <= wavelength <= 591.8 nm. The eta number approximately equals 32.2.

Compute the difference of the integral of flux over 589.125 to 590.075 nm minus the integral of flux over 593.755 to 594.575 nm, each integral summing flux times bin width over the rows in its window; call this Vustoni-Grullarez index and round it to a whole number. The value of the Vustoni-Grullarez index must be 0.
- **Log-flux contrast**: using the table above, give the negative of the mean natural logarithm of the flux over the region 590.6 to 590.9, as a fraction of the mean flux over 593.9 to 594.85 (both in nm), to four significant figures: -0.1723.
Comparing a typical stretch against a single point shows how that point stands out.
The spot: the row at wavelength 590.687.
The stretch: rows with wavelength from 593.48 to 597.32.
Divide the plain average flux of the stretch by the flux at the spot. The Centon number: 1.04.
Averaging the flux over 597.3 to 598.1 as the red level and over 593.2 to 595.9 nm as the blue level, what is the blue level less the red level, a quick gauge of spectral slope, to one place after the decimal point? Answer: -0.2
